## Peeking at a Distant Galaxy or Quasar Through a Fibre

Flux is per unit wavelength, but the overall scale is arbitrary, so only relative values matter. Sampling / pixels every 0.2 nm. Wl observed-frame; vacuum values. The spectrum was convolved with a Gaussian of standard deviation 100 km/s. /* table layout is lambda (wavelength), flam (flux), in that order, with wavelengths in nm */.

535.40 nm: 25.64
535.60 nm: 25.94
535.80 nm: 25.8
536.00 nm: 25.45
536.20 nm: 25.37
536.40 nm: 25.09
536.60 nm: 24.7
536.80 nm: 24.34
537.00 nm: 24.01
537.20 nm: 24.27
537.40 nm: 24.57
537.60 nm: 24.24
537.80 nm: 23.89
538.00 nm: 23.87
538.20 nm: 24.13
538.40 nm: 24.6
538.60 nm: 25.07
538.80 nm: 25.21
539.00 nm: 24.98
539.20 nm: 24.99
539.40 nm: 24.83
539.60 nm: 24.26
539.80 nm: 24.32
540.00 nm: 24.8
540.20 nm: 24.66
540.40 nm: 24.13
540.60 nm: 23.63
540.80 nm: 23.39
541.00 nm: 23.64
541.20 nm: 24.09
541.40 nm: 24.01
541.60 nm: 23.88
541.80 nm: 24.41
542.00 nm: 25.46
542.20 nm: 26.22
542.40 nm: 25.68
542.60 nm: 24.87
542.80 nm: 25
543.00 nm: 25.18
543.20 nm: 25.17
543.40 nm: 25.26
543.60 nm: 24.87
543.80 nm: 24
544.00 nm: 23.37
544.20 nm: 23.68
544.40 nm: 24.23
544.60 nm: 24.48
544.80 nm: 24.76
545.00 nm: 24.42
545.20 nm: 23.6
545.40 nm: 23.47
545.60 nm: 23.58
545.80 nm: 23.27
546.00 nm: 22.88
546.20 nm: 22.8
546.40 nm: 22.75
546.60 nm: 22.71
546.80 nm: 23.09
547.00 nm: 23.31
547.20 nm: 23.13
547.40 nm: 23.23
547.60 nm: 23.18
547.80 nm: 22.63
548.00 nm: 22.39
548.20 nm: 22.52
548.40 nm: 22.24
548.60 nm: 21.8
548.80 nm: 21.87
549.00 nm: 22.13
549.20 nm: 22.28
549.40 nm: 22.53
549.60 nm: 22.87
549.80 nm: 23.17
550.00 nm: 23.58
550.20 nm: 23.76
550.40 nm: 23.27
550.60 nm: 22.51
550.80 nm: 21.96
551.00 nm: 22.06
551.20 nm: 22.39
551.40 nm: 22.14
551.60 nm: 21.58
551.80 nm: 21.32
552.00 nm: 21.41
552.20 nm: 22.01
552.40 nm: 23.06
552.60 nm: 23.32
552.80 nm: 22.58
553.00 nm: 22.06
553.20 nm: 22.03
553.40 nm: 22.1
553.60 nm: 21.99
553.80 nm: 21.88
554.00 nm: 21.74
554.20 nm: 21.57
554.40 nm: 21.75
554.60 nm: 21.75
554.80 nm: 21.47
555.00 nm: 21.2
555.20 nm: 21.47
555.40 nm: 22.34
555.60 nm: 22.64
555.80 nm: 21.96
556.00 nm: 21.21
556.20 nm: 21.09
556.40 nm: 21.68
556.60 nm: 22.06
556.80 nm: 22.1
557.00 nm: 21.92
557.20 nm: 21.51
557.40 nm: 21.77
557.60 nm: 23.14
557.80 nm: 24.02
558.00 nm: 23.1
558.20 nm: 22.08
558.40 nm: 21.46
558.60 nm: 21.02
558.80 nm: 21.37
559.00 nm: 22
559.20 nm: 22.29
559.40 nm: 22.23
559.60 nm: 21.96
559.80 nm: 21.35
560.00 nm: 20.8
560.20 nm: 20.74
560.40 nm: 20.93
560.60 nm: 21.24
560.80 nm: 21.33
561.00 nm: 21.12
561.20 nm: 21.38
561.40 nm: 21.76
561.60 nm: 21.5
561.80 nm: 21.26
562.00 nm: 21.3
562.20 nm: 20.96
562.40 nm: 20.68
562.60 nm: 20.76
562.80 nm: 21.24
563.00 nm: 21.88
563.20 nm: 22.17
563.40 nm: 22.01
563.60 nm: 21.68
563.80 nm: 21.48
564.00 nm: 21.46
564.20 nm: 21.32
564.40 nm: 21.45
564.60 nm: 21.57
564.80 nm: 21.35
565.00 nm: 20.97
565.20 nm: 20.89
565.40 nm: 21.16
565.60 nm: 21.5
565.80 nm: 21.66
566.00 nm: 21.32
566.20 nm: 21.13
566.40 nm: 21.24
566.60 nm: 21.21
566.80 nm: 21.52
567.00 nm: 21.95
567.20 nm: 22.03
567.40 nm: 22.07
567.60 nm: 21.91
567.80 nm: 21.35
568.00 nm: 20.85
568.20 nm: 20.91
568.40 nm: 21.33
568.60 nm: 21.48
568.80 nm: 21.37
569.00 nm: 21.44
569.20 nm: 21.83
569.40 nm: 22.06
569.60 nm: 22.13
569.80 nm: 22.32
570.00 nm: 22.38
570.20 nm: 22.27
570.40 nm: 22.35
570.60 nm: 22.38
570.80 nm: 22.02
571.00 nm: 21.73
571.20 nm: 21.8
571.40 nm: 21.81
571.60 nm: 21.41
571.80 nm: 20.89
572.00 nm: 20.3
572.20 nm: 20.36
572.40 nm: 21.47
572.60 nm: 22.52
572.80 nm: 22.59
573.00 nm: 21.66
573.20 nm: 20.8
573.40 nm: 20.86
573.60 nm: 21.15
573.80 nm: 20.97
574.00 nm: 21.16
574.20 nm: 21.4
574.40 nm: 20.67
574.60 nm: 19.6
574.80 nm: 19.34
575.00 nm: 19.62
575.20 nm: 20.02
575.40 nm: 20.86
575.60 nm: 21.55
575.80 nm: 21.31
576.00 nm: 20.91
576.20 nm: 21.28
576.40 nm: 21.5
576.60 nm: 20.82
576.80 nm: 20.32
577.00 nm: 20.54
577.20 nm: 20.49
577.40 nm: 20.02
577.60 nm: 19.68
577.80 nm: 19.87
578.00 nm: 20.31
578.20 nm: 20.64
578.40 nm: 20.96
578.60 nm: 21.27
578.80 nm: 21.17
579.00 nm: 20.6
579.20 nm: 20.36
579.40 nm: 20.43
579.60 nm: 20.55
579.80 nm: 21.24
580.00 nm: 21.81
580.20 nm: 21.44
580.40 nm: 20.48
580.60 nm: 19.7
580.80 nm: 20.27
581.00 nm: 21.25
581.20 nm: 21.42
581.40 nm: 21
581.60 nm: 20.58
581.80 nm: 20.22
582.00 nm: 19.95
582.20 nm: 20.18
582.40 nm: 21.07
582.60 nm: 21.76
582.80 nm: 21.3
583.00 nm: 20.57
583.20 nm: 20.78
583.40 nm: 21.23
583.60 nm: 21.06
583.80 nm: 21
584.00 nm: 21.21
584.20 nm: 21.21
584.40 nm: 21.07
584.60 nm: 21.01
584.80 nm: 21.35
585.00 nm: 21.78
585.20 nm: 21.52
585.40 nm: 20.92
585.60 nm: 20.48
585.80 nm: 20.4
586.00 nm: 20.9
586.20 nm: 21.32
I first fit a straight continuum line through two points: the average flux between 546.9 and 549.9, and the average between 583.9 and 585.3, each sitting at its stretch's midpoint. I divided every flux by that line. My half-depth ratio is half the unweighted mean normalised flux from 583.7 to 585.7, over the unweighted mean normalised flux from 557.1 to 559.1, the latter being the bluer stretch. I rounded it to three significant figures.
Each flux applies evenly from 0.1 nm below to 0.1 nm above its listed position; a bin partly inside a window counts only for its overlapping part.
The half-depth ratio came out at 0.499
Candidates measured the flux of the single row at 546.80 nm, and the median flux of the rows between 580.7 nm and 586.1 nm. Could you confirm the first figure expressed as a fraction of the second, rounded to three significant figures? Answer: 1.10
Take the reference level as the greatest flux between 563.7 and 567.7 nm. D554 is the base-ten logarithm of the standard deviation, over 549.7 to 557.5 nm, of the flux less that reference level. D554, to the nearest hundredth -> -0.18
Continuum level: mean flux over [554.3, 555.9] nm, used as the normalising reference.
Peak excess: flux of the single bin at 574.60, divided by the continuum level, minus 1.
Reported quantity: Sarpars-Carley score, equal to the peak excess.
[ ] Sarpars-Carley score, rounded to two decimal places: -0.10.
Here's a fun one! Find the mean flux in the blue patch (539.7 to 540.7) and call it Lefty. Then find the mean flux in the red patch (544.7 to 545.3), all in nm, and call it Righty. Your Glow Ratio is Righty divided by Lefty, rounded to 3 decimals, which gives 0.998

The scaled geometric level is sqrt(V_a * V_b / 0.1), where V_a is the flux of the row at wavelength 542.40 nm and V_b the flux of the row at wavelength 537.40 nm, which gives 79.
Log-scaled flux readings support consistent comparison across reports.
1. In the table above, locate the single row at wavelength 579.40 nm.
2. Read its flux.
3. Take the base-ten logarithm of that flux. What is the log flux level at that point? 1.31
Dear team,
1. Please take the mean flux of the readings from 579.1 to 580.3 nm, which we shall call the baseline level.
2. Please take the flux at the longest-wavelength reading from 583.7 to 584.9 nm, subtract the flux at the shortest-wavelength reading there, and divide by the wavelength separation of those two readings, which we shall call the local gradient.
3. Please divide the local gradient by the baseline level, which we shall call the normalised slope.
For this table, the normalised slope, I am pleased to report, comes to 0.017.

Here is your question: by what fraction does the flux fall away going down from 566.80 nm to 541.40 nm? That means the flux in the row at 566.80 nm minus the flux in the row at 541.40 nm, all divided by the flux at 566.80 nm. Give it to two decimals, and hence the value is -0.12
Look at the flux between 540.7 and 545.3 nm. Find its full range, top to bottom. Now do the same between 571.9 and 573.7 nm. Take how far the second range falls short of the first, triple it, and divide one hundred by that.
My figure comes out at 60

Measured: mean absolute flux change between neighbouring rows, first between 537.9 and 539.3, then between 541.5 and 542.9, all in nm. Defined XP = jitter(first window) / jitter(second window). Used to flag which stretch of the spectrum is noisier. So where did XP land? 0.41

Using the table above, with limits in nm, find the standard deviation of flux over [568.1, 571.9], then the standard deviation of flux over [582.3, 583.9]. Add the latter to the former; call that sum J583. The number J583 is 0.8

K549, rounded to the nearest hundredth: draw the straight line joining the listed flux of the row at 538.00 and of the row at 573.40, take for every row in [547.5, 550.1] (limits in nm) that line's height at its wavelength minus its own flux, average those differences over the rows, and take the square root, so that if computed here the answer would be 0.63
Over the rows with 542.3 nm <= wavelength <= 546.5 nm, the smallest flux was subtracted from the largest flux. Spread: 2.9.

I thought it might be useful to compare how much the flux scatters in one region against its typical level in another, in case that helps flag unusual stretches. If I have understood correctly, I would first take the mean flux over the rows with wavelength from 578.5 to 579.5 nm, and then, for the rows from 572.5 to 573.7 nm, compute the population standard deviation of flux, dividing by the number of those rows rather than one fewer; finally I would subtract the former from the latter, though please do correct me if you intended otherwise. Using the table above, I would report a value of -20.0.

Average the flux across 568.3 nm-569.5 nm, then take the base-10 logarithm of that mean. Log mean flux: 1.33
